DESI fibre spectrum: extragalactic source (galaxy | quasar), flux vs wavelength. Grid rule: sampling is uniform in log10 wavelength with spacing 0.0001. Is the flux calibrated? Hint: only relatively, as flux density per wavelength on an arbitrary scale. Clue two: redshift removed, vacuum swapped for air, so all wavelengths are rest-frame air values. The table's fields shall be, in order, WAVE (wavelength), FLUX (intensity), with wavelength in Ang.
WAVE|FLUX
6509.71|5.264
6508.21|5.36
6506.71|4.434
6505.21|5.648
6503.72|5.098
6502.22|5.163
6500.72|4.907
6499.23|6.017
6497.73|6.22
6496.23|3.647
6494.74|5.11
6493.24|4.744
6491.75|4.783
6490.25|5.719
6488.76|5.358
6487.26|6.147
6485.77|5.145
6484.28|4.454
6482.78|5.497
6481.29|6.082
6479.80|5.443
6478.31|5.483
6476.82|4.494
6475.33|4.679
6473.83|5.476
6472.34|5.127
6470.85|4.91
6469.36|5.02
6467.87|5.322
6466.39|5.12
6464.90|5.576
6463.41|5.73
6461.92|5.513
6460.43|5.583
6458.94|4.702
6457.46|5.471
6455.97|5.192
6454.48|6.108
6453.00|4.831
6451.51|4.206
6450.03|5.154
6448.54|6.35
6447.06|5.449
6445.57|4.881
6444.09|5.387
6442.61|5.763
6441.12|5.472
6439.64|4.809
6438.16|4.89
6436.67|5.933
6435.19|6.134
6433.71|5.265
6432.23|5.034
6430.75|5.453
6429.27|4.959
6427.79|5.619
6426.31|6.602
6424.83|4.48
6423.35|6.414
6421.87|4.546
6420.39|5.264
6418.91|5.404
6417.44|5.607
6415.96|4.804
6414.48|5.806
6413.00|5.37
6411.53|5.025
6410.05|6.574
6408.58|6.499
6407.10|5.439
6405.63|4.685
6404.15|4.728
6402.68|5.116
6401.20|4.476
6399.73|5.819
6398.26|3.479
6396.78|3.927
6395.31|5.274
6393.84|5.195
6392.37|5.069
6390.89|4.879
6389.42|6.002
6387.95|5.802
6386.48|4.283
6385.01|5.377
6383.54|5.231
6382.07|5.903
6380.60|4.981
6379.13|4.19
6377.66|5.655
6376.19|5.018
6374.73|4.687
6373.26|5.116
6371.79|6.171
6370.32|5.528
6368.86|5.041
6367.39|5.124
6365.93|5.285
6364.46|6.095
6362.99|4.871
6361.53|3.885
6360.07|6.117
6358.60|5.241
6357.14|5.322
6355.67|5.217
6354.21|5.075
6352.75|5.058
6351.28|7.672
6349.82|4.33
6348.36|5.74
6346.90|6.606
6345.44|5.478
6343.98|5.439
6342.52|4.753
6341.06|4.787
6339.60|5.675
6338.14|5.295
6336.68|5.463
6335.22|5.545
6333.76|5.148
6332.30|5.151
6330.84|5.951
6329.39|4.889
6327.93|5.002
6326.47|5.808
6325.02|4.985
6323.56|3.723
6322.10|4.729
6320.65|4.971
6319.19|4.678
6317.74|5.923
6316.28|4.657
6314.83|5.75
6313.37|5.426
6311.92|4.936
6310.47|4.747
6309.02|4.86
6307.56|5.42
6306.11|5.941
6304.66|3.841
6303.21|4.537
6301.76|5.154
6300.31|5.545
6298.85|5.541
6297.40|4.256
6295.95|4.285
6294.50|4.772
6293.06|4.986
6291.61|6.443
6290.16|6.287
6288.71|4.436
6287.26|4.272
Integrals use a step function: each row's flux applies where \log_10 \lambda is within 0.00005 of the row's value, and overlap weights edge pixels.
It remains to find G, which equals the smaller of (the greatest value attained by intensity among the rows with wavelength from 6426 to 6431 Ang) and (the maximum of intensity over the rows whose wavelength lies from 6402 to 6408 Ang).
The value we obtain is 5.4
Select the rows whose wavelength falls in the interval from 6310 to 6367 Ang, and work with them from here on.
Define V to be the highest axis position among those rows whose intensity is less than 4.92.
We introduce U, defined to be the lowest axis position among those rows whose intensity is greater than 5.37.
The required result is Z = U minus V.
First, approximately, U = 6313.37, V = 6362.99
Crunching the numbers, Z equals -49.6 Ang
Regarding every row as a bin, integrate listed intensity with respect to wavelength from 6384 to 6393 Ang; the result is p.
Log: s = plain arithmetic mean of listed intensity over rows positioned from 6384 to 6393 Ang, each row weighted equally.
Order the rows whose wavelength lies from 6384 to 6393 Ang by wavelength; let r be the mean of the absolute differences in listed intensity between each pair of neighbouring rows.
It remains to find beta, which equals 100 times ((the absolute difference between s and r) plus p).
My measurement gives 5152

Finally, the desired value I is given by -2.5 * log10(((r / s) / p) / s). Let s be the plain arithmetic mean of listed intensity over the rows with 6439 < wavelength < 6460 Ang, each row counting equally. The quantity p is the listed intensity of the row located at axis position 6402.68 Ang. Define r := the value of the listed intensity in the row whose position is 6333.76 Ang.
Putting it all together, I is 3.6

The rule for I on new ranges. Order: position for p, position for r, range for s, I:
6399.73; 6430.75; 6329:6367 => 3.7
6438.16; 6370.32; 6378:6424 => 3.4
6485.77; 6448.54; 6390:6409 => 3.3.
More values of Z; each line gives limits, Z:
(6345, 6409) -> -60.2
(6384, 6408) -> -20.6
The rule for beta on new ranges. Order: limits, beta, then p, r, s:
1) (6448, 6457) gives 5189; 47.6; 0.99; 5.31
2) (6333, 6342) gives 5265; 47.7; 0.38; 5.32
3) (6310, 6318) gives 4629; 41.7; 0.67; 5.24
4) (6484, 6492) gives 4727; 42.8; 0.76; 5.27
